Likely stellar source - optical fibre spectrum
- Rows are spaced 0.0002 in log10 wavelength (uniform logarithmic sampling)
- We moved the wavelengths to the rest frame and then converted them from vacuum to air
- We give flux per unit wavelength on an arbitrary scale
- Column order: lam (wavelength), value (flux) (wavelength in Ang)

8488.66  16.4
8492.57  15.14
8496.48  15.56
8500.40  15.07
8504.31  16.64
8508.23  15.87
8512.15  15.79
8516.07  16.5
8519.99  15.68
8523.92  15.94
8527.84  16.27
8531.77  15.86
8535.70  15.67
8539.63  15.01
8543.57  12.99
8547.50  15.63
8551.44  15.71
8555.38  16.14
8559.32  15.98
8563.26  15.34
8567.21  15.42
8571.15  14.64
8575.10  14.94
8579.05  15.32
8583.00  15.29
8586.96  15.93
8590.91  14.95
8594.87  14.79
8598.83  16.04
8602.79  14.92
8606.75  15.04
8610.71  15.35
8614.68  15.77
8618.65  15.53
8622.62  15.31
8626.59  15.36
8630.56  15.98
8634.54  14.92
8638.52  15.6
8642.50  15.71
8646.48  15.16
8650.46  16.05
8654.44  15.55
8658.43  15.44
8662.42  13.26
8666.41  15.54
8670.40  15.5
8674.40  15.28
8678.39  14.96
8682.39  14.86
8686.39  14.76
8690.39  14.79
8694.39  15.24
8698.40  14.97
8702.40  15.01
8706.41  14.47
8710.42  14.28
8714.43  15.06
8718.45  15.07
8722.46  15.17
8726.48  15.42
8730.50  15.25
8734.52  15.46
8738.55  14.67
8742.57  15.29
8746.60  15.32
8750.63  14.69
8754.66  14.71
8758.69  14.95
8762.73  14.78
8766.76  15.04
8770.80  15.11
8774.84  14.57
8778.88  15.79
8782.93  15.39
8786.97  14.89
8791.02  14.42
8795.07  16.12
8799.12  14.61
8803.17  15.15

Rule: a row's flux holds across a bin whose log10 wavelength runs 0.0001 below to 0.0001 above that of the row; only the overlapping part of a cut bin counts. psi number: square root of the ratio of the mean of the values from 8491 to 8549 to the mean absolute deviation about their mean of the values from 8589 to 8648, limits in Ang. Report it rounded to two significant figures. 6.9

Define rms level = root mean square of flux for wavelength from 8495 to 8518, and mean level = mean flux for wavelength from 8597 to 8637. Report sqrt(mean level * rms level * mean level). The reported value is 61.5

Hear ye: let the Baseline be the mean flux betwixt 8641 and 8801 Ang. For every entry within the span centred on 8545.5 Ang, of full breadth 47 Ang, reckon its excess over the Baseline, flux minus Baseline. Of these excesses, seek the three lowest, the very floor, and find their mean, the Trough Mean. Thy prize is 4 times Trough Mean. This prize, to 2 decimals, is -2.47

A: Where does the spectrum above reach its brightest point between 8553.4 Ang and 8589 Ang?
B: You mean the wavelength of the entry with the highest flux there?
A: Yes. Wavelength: 8555.38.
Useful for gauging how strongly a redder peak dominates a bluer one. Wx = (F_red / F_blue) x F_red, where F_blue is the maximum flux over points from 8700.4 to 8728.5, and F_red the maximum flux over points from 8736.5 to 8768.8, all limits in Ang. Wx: 15.2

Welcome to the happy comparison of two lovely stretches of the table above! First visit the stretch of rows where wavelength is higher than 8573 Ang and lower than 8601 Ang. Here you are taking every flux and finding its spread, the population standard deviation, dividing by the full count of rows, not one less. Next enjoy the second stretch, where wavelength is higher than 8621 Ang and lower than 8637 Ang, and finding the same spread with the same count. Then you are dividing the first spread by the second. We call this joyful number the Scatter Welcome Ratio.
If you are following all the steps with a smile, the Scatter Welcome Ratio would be 1.20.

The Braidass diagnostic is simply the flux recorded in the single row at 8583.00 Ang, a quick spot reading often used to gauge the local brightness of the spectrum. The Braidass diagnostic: 15.29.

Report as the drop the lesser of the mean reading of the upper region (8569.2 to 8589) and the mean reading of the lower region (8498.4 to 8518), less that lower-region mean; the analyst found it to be -0.75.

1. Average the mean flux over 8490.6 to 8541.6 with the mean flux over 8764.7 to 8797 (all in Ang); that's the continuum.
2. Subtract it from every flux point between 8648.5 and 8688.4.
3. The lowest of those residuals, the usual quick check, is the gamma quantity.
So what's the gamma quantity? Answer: -2.2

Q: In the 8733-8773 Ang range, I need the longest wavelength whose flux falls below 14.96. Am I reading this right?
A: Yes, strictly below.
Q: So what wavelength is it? 8762.73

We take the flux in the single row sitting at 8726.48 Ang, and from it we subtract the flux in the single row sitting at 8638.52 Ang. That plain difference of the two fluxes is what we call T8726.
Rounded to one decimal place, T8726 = -0.2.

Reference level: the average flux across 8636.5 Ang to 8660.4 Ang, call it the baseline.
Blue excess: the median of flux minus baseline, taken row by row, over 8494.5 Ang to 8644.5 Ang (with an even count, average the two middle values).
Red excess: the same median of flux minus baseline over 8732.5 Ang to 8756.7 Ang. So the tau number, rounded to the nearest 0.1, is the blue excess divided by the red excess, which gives 0.0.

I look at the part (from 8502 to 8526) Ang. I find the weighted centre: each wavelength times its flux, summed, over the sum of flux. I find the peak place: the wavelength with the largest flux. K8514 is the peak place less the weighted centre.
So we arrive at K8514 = -9.7 Ang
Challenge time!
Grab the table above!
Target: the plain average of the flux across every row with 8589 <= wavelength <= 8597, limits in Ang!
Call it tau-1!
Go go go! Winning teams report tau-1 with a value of 14.9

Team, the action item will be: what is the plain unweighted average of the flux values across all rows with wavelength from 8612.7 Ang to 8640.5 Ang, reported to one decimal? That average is 15.5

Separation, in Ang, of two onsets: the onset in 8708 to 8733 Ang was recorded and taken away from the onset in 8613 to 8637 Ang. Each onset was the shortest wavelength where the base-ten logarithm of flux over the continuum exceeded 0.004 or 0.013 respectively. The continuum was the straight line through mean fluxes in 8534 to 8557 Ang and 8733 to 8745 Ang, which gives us -111.8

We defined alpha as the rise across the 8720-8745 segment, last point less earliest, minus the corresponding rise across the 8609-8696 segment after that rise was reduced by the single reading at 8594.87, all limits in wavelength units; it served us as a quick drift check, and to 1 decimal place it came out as 15.0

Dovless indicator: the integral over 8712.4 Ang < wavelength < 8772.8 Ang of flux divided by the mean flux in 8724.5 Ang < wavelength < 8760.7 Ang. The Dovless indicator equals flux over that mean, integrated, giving 60.3 Ang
